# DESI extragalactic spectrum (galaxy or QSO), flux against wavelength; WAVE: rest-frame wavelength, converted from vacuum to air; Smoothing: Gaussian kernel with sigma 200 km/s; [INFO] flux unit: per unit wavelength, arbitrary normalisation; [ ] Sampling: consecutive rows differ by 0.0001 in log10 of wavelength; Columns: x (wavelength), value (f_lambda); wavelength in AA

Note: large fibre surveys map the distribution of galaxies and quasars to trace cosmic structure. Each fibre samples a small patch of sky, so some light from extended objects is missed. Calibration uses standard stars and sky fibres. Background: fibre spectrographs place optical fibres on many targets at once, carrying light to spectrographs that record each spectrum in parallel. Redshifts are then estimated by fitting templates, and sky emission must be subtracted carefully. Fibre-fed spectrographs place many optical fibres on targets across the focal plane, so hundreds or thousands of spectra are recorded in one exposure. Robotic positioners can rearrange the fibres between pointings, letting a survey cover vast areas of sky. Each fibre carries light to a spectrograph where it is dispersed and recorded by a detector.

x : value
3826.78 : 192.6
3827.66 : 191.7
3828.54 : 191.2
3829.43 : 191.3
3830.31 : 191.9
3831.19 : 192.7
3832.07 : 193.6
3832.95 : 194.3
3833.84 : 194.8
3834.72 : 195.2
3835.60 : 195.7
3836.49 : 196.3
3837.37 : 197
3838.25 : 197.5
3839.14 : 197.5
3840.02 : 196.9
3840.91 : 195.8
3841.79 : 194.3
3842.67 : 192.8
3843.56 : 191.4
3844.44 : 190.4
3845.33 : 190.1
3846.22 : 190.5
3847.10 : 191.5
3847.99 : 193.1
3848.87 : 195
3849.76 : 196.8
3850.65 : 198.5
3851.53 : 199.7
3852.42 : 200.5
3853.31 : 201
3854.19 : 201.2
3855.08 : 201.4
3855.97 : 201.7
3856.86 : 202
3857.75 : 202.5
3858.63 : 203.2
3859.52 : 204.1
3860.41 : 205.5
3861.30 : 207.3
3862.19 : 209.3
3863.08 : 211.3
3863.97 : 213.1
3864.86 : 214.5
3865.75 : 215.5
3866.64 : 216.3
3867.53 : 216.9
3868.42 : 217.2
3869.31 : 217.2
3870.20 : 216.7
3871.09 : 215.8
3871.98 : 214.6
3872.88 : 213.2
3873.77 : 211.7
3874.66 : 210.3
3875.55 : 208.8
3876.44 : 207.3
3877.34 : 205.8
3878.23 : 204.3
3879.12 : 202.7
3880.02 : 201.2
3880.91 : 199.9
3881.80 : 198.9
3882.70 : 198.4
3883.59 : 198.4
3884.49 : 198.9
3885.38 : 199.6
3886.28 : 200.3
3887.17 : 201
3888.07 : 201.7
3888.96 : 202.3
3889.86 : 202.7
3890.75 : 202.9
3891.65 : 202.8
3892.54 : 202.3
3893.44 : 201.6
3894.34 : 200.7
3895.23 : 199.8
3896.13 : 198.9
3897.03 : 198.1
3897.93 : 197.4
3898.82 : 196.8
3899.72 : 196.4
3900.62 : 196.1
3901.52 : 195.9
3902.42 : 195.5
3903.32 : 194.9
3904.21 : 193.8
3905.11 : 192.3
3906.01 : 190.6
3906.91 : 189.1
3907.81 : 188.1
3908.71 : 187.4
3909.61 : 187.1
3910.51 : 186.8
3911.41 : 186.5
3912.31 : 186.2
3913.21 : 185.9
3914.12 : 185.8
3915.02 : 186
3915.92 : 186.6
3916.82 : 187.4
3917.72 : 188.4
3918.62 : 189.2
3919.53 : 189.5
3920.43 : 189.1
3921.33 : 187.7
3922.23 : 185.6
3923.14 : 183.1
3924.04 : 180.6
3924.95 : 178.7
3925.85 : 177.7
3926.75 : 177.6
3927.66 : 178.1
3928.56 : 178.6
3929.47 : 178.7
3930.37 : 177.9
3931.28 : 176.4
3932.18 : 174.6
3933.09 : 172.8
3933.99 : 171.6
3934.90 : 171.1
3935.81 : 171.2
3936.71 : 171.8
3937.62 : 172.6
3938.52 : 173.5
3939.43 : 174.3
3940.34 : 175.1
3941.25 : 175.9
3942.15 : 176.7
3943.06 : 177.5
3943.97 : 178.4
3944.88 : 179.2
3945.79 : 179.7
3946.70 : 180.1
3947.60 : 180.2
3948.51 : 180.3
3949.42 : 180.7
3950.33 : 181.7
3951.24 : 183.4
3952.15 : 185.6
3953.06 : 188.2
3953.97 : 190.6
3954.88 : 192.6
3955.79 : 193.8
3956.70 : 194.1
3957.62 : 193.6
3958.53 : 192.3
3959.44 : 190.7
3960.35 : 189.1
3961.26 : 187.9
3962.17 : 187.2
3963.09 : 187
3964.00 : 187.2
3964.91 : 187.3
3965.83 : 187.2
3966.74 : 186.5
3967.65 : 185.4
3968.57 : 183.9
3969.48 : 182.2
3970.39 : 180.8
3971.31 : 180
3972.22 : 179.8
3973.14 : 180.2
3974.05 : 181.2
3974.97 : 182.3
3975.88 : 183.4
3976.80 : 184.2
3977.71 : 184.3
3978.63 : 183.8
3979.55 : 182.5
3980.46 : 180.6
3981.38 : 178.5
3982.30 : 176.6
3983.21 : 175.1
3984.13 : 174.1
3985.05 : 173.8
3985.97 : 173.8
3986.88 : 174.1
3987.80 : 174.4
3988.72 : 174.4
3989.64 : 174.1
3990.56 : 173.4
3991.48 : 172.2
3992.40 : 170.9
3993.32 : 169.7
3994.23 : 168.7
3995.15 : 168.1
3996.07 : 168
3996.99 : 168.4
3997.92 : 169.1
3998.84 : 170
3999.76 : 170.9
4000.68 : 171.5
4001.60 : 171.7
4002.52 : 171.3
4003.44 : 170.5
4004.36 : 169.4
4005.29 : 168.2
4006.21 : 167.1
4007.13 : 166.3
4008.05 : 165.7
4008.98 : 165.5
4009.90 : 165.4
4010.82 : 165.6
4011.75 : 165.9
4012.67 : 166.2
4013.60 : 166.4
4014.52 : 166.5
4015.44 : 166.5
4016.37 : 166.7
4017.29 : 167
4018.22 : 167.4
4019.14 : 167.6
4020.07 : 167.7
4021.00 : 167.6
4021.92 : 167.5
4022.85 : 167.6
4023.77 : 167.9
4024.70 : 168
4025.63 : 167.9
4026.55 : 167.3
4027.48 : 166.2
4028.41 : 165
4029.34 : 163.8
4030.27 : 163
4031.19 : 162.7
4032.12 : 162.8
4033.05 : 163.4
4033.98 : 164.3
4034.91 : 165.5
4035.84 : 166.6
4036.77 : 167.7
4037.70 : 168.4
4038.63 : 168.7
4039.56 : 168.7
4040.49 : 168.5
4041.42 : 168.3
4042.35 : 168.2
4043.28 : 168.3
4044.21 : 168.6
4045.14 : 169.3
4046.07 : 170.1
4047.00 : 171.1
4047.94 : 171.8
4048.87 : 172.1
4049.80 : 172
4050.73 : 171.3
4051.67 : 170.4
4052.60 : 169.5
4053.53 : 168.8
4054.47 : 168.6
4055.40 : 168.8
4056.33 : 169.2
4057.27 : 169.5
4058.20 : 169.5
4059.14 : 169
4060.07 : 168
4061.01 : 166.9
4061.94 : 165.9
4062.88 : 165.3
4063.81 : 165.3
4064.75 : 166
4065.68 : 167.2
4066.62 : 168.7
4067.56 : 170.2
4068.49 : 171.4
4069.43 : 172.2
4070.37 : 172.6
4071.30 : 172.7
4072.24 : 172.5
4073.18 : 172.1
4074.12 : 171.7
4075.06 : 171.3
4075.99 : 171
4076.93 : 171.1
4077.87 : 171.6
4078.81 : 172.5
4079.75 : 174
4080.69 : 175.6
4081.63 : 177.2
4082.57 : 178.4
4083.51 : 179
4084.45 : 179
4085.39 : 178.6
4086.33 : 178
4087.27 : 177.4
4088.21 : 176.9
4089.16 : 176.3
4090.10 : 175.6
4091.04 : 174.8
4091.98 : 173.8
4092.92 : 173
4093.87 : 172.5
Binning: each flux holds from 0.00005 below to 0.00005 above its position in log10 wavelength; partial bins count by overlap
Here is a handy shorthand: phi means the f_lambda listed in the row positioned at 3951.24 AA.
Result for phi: 183.4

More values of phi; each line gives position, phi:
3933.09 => 172.8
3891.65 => 202.8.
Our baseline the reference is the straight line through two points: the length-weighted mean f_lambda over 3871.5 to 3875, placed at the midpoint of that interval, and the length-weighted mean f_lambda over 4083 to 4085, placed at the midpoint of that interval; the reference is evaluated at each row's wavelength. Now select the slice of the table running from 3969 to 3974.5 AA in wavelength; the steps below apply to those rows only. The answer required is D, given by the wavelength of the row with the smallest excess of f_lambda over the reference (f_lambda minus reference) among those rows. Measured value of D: 3972.22 AA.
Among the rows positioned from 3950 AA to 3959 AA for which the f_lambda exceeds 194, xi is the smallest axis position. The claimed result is 3956.70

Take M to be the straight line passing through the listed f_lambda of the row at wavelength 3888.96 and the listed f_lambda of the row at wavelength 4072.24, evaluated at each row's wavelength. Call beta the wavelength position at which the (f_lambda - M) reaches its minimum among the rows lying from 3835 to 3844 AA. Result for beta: 3843.56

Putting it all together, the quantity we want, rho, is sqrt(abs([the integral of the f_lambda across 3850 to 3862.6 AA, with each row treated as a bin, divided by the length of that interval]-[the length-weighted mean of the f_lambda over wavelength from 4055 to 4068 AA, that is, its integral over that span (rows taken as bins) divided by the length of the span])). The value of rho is 5.9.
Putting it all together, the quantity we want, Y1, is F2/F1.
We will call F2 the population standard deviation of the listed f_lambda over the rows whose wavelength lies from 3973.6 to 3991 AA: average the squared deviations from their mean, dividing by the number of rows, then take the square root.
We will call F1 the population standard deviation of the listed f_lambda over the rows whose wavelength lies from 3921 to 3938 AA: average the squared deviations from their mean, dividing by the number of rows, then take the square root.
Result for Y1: 0.9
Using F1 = 4.68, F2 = 4.2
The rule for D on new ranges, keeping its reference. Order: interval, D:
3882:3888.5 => 3882.70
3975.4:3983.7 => 3983.21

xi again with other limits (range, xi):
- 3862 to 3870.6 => 3862.19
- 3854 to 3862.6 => 3854.19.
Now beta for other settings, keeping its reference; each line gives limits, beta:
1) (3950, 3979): 3950.33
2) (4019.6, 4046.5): 4031.19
